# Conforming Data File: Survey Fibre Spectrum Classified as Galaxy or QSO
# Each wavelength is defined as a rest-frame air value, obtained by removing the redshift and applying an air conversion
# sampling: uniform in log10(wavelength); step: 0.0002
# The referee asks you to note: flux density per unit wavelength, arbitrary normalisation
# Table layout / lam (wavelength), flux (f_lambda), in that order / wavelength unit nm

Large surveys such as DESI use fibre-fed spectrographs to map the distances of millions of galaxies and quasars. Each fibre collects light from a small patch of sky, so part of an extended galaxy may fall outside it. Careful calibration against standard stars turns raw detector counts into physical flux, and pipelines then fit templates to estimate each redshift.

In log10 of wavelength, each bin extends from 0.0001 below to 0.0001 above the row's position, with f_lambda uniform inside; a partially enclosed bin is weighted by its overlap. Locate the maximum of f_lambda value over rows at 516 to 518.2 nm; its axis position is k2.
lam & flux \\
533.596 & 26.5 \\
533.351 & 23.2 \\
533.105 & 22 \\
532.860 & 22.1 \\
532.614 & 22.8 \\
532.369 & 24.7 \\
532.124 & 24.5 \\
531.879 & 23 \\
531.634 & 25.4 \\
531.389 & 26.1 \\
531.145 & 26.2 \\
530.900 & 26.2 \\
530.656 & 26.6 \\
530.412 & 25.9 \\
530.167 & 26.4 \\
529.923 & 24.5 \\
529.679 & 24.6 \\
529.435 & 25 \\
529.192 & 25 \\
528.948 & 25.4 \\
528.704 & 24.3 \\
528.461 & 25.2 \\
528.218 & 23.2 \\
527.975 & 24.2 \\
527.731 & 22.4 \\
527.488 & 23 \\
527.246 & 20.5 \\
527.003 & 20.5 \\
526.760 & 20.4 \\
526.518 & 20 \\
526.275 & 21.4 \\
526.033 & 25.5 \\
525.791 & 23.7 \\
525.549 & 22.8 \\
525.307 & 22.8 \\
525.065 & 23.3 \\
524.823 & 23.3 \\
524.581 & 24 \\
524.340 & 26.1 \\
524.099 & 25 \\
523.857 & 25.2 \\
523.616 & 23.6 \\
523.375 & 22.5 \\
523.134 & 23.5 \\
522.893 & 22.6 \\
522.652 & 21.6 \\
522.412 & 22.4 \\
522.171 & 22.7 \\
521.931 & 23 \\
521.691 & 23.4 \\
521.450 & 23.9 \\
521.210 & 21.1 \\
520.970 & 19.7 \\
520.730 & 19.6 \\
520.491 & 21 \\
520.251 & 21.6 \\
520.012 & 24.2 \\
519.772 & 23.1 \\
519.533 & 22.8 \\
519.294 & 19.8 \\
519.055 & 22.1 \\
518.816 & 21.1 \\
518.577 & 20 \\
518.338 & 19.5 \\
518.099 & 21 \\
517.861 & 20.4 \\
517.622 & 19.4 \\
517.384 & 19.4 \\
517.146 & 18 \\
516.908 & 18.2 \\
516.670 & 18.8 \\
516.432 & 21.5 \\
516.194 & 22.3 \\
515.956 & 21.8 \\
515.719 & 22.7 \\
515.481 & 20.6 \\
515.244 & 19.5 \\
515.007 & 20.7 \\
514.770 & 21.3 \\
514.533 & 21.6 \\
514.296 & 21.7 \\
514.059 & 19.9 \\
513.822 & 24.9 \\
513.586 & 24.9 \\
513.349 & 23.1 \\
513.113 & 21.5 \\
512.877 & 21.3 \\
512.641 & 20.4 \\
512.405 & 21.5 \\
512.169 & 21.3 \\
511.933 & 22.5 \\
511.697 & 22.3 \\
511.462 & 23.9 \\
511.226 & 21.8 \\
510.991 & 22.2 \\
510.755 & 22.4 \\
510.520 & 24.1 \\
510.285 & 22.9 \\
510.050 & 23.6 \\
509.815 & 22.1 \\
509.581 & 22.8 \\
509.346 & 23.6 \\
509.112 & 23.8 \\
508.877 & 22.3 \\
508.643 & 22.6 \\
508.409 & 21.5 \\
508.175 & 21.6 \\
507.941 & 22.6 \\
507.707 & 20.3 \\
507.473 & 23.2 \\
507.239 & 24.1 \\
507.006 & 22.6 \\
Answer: 516.194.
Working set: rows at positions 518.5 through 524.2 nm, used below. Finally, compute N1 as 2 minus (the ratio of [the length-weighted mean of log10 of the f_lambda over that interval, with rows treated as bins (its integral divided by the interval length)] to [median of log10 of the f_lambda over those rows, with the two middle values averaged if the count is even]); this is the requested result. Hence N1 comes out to 1.00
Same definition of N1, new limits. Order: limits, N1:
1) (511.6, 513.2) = 1.00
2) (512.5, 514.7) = 0.99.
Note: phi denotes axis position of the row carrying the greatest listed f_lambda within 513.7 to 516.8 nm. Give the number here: 513.822 nm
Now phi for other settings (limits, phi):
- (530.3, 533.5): 530.656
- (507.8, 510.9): 510.520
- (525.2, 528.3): 526.033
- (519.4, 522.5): 520.012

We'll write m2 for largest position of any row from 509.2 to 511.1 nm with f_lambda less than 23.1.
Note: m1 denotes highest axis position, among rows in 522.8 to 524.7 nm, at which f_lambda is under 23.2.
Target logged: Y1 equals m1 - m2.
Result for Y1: 12.38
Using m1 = 523.375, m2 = 510.991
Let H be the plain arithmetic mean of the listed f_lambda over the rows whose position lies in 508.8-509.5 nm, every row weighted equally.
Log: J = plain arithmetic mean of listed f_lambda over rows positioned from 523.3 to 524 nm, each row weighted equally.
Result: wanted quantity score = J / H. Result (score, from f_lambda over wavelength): 1.02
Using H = 23.2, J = 23.8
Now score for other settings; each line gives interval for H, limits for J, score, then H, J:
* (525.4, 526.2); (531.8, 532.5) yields 1.00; 24.0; 24.1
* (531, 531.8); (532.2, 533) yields 0.90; 25.9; 23.2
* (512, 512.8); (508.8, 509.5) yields 1.10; 21.1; 23.2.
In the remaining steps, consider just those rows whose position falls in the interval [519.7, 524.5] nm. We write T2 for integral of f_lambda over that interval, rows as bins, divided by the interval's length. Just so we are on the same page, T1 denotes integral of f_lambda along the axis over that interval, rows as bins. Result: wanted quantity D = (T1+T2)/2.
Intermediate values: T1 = 109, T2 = 22.8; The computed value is 66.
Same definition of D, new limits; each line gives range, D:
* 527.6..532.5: 74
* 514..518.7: 58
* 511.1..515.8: 62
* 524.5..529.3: 67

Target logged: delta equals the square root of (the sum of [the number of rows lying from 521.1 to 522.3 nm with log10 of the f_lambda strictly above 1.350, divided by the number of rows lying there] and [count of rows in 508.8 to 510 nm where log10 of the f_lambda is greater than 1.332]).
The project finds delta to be 2.4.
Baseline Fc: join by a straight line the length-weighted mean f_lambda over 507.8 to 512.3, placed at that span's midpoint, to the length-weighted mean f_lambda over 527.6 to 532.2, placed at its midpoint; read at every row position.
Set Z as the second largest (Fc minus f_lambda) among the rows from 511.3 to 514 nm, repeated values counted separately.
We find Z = 1.6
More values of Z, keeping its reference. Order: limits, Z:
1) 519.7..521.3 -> 4.2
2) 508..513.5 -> 1.6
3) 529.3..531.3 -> 0.3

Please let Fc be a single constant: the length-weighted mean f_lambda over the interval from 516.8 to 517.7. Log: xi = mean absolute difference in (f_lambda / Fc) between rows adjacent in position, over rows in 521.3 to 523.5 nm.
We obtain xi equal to 0.035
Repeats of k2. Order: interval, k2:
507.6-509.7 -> 509.112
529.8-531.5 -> 530.656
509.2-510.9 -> 510.520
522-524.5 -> 524.340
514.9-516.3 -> 515.719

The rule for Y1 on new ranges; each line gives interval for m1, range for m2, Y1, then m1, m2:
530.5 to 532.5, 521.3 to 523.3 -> 8.99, 531.879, 522.893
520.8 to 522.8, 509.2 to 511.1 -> 11.66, 522.652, 510.991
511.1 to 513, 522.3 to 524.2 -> -10.50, 512.877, 523.375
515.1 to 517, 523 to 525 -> -6.47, 516.908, 523.375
